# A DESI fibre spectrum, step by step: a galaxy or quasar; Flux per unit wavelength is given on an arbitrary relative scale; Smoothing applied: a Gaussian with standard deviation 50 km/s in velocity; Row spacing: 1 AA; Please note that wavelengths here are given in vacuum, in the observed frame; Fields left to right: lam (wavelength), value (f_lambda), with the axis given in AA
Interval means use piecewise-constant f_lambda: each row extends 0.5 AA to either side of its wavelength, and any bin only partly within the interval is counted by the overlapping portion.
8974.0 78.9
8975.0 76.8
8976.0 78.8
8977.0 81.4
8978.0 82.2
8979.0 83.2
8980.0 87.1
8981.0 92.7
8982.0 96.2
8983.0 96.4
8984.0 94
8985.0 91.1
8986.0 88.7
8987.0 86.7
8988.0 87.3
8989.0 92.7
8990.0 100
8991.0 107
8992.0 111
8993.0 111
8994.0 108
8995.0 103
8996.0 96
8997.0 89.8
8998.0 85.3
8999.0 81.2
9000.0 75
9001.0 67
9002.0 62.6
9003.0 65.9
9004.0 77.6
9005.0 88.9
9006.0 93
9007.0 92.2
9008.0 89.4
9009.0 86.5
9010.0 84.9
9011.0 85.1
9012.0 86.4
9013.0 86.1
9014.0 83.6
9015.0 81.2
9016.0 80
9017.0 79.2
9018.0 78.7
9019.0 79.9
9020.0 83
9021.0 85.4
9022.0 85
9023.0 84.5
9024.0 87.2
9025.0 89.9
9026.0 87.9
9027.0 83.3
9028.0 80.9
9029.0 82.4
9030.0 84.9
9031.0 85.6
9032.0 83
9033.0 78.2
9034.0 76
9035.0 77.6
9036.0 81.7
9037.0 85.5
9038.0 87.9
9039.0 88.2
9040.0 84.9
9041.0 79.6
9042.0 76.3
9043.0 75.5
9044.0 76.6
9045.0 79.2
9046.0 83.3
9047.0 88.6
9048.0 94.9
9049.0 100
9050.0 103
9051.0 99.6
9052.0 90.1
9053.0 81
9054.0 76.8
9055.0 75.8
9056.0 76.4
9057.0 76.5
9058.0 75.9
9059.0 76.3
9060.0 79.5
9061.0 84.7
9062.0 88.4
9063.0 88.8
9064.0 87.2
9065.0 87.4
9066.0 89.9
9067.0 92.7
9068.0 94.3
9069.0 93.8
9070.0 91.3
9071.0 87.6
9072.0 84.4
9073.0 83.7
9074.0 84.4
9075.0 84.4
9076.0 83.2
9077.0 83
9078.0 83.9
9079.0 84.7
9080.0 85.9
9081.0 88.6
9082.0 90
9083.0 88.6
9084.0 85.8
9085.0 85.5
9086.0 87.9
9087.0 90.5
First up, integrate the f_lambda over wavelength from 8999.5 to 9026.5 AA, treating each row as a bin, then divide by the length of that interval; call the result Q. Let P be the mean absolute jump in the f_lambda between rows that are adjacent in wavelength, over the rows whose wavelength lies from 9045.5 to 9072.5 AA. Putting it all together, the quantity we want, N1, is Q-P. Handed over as 79.4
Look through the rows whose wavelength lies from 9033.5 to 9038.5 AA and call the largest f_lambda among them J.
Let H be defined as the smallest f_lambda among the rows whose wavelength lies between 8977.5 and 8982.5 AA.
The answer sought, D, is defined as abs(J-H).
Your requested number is 6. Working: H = 82.2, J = 87.9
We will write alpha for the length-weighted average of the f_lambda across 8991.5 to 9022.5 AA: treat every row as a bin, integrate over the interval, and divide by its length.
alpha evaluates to 86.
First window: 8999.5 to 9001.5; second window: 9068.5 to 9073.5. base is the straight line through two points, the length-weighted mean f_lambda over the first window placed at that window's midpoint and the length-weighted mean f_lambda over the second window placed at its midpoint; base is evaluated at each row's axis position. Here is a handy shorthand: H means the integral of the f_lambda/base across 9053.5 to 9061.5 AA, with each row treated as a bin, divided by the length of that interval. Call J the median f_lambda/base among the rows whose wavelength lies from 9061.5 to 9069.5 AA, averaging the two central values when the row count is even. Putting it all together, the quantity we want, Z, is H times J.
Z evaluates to 0.95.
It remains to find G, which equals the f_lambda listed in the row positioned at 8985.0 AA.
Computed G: 91.1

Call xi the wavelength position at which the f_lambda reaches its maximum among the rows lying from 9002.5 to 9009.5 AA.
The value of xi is 9006.0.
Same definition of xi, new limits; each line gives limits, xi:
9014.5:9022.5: 9021.0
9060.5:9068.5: 9068.0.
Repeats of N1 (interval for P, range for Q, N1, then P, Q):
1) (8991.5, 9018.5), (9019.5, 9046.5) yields 79.0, 3.70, 82.7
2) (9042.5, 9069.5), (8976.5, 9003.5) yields 86.7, 3.00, 89.7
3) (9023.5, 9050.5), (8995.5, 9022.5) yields 79.5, 3.02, 82.6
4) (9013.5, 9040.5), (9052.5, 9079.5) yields 82.1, 2.18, 84.3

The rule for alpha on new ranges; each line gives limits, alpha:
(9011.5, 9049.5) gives 83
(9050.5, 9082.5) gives 85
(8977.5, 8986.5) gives 90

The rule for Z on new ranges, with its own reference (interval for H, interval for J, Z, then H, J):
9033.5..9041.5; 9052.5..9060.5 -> 0.93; 1.03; 0.90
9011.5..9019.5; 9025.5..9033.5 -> 1.17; 1.10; 1.07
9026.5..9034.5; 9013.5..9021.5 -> 1.13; 1.04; 1.08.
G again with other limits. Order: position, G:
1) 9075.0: 84.4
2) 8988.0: 87.3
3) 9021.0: 85.4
